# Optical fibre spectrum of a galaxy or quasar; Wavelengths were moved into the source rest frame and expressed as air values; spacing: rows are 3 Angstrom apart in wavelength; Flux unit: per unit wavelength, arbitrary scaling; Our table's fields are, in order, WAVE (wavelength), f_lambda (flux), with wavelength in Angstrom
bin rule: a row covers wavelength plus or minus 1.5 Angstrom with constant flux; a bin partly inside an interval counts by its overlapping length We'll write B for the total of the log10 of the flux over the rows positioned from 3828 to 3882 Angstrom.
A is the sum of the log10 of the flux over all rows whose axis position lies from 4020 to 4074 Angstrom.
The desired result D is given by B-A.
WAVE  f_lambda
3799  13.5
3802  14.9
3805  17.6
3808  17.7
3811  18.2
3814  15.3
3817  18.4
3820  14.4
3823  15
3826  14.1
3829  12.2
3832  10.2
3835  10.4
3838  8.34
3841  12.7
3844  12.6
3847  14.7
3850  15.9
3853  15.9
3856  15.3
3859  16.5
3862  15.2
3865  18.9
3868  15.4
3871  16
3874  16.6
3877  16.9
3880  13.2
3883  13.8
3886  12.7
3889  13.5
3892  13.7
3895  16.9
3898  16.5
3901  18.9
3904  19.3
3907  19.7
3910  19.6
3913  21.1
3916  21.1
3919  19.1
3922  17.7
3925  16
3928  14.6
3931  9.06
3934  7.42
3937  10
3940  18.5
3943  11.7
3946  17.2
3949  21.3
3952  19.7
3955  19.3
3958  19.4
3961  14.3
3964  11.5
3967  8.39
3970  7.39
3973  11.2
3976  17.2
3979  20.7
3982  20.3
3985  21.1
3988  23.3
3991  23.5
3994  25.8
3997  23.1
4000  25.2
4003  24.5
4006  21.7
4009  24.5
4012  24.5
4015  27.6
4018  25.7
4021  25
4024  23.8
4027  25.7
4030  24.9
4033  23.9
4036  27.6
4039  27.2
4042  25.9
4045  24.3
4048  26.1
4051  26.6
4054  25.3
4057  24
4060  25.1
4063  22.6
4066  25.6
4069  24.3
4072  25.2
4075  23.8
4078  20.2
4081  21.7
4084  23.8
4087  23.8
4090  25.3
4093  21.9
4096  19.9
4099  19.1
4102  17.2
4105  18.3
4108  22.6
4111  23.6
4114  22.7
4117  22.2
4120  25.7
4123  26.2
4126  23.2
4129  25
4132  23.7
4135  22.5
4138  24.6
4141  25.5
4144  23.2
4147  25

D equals -4.6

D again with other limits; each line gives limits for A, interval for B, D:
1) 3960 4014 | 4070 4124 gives 1.6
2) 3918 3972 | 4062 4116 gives 3.7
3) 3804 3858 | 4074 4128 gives 3.5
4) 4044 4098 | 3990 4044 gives 0.4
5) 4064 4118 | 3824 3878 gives -3.6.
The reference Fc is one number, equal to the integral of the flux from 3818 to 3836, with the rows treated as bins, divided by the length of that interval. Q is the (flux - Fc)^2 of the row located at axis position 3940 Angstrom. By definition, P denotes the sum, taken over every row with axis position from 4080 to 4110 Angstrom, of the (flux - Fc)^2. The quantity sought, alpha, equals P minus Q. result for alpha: 742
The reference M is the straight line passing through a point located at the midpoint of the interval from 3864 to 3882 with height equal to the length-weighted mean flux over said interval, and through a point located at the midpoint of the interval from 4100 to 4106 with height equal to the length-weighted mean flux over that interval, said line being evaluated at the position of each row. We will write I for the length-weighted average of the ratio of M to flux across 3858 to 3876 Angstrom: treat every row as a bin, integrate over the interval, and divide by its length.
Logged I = 0.98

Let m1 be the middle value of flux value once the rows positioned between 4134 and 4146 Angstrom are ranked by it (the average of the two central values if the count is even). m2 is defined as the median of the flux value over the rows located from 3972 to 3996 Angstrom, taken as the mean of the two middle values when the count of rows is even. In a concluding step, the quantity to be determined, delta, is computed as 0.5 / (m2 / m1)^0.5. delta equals 0.535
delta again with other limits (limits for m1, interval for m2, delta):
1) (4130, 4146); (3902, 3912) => 0.550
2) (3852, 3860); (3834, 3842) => 0.618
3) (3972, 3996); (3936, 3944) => 0.668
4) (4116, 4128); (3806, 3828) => 0.632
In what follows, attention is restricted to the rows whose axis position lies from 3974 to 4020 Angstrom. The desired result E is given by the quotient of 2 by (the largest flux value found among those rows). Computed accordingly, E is 0.072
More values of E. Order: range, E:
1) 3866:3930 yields 0.095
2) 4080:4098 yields 0.079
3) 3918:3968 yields 0.094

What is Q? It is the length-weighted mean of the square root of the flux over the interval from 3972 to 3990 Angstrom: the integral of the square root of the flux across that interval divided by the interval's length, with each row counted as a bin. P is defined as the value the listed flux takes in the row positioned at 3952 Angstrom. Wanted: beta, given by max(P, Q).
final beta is 20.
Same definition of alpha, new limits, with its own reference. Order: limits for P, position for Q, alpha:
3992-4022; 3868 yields 1414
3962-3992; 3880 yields 475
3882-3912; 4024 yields 78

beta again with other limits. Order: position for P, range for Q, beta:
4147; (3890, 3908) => 25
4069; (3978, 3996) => 24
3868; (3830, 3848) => 15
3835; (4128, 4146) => 10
